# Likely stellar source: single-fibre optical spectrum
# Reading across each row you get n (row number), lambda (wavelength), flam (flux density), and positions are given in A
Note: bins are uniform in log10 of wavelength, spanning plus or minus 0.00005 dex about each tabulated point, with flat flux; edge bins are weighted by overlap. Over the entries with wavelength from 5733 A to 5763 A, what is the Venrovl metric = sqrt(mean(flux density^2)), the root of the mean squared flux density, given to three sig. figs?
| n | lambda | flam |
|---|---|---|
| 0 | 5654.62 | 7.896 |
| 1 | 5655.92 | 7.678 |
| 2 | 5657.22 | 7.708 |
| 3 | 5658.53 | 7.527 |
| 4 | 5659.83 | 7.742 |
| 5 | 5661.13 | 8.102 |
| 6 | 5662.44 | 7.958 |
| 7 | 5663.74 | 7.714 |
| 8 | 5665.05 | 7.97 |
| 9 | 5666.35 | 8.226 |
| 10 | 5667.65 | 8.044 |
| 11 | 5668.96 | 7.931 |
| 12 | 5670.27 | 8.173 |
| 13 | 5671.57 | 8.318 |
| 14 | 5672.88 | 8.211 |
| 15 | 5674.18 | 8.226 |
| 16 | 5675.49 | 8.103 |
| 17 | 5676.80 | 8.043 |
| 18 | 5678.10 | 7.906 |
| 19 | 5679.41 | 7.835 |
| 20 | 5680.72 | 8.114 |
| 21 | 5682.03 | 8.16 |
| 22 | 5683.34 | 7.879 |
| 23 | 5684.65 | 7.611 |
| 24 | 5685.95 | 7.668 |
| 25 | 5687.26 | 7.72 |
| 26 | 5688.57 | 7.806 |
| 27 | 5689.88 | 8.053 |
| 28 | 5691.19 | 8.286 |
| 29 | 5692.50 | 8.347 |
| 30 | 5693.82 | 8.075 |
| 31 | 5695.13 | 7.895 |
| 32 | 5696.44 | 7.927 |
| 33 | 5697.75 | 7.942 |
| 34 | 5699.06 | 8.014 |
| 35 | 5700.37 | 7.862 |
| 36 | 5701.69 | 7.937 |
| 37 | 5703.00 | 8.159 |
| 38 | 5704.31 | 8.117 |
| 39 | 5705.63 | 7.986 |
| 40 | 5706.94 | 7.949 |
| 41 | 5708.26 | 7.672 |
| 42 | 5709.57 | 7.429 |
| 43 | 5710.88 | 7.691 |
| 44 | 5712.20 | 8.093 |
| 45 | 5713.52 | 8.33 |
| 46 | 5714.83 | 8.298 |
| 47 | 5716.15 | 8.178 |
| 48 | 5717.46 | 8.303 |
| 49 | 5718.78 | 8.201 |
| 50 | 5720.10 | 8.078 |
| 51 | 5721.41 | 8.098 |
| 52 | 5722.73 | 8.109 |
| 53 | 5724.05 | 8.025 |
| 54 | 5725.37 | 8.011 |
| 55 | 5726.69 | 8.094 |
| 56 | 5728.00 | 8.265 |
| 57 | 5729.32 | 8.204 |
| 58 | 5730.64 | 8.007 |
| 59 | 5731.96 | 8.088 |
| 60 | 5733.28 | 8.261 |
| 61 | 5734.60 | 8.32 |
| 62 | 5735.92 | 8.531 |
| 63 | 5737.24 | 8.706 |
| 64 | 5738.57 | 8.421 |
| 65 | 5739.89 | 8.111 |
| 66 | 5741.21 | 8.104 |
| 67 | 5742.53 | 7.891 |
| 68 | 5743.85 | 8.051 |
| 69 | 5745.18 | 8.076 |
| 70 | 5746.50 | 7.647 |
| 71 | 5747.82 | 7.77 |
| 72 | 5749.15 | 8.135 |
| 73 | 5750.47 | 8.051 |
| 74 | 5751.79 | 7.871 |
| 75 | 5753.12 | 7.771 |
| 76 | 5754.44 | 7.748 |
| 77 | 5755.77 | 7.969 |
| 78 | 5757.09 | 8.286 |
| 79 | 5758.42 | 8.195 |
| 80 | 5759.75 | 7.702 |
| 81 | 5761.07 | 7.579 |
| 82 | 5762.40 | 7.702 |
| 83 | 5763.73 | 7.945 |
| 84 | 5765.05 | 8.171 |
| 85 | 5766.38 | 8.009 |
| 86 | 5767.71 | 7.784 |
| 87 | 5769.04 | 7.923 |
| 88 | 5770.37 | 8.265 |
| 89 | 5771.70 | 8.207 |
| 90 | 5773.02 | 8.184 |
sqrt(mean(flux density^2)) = 8.04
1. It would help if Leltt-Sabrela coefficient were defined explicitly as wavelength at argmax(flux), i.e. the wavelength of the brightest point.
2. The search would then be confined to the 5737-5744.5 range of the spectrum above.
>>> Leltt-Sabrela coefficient 5737.24 A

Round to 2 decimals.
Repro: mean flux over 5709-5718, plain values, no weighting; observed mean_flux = 8.05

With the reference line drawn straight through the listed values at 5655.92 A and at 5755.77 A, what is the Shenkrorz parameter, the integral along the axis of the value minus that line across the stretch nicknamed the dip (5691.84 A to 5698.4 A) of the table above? 1.61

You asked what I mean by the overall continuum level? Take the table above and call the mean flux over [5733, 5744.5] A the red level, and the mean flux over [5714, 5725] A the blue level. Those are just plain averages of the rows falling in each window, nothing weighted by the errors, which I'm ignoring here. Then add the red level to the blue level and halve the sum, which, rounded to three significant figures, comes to 8.21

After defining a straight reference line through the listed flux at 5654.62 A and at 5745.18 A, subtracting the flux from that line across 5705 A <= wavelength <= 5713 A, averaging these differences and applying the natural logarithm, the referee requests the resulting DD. -1.6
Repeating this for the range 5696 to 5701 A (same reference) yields -3.1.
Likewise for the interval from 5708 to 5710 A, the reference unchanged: -0.8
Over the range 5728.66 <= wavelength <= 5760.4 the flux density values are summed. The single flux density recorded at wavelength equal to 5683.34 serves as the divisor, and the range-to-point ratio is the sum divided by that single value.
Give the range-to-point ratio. 25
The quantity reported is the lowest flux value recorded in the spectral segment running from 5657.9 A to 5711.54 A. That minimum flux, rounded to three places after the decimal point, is 7.429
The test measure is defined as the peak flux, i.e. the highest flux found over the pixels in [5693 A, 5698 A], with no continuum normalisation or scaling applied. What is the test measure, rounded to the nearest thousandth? 8.075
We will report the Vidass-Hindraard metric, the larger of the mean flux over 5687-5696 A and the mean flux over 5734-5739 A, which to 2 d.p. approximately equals 8.49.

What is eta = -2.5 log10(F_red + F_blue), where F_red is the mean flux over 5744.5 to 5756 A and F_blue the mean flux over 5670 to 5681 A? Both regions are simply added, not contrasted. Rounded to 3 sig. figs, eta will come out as -3.01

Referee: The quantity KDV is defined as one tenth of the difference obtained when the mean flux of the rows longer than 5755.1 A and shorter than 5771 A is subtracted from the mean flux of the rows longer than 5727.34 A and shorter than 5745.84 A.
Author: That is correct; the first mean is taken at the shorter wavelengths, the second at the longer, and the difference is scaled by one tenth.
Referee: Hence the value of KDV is 0.026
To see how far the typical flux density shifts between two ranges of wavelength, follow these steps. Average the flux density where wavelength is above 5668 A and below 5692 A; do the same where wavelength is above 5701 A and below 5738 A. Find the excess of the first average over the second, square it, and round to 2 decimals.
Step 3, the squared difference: 0.01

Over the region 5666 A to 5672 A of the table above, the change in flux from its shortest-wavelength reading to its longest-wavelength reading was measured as 0.09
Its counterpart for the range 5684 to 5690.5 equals 0.44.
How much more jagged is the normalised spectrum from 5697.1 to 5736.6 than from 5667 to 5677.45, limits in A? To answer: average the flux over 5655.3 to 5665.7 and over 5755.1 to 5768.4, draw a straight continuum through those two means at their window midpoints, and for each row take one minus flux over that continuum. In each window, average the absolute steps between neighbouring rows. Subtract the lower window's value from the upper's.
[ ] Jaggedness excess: 0.0020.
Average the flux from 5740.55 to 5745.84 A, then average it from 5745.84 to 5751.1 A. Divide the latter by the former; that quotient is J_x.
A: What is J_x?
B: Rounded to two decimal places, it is 0.98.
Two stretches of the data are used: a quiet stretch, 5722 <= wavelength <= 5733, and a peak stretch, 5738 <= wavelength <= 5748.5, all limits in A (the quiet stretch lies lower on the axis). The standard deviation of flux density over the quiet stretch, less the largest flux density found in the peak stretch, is -8.33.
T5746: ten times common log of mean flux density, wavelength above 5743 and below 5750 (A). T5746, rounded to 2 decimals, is 9.00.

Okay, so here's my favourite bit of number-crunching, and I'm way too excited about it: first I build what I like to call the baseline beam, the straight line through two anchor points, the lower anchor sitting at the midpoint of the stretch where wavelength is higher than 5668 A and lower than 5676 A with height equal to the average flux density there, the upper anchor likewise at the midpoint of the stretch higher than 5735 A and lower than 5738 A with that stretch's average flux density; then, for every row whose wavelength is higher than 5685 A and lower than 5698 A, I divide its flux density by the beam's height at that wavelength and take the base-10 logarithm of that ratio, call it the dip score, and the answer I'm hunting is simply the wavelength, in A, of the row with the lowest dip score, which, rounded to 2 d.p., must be 5685.95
